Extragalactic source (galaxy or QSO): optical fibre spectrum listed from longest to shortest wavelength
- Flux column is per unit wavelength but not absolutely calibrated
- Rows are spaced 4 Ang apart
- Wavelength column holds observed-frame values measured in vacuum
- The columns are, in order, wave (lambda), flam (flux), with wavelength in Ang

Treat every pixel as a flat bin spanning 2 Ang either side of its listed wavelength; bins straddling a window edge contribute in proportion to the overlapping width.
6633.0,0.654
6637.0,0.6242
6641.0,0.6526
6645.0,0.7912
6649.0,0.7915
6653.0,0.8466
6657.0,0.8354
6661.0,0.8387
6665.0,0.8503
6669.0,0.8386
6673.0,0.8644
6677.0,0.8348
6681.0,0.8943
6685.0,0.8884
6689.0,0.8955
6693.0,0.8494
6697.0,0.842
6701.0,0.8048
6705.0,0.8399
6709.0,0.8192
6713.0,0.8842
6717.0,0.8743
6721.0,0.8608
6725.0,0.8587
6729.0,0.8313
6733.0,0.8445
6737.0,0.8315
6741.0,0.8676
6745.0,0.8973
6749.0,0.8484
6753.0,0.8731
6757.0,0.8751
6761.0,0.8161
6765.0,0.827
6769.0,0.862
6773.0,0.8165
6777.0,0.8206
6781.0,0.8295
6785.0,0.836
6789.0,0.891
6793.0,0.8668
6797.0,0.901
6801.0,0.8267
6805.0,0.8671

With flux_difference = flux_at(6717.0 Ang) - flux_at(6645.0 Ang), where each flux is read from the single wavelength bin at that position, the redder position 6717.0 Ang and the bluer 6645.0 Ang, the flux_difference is 0.083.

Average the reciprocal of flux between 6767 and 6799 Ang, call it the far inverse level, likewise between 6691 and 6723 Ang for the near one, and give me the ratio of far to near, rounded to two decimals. 0.99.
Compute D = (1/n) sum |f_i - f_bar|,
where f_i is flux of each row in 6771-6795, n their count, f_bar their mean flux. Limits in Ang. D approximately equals 0.0237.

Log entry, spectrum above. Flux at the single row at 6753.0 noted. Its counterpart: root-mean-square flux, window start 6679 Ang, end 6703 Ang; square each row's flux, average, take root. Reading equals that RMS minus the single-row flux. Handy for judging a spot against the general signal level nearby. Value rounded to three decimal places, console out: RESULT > -0.010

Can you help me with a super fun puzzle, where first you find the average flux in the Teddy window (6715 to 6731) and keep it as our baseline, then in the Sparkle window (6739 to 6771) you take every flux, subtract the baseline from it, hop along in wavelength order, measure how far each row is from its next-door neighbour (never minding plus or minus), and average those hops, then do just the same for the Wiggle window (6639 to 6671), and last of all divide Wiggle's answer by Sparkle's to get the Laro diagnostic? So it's 1.10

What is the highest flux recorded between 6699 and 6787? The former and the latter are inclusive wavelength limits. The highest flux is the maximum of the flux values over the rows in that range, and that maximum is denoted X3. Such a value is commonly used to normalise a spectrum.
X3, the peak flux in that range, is 0.8973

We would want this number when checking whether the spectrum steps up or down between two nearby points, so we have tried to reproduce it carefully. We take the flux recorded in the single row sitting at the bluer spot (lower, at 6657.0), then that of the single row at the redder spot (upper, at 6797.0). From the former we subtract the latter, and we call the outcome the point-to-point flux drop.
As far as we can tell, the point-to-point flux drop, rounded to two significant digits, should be -0.066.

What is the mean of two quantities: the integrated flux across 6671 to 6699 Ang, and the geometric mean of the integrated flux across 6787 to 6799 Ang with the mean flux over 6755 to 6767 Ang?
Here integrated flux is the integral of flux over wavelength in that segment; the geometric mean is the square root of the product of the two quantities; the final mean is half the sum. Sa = 13.6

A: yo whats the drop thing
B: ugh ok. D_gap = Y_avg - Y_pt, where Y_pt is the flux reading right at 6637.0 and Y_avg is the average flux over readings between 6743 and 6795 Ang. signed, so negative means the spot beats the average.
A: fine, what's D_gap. 0.227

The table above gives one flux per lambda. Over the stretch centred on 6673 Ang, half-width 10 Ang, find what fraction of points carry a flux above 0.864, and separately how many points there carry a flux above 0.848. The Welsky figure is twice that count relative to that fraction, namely 15.0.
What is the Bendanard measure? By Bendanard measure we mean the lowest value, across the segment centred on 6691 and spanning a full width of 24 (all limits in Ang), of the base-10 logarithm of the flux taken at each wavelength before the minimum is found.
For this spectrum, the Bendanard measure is -0.094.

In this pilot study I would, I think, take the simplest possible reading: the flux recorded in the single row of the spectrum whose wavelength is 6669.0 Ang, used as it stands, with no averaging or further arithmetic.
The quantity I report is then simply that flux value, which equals 0.8386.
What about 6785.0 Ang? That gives 0.836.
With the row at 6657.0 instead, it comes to 0.8354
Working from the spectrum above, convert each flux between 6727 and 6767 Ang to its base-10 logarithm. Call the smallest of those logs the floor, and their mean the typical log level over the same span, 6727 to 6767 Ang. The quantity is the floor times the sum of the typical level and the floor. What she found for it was 0.0140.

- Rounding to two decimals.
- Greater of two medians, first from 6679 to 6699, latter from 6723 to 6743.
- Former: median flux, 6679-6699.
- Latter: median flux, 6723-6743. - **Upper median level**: 0.89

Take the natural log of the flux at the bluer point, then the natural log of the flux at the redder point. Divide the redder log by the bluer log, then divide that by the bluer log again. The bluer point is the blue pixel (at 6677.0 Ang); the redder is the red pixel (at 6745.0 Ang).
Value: -3.3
